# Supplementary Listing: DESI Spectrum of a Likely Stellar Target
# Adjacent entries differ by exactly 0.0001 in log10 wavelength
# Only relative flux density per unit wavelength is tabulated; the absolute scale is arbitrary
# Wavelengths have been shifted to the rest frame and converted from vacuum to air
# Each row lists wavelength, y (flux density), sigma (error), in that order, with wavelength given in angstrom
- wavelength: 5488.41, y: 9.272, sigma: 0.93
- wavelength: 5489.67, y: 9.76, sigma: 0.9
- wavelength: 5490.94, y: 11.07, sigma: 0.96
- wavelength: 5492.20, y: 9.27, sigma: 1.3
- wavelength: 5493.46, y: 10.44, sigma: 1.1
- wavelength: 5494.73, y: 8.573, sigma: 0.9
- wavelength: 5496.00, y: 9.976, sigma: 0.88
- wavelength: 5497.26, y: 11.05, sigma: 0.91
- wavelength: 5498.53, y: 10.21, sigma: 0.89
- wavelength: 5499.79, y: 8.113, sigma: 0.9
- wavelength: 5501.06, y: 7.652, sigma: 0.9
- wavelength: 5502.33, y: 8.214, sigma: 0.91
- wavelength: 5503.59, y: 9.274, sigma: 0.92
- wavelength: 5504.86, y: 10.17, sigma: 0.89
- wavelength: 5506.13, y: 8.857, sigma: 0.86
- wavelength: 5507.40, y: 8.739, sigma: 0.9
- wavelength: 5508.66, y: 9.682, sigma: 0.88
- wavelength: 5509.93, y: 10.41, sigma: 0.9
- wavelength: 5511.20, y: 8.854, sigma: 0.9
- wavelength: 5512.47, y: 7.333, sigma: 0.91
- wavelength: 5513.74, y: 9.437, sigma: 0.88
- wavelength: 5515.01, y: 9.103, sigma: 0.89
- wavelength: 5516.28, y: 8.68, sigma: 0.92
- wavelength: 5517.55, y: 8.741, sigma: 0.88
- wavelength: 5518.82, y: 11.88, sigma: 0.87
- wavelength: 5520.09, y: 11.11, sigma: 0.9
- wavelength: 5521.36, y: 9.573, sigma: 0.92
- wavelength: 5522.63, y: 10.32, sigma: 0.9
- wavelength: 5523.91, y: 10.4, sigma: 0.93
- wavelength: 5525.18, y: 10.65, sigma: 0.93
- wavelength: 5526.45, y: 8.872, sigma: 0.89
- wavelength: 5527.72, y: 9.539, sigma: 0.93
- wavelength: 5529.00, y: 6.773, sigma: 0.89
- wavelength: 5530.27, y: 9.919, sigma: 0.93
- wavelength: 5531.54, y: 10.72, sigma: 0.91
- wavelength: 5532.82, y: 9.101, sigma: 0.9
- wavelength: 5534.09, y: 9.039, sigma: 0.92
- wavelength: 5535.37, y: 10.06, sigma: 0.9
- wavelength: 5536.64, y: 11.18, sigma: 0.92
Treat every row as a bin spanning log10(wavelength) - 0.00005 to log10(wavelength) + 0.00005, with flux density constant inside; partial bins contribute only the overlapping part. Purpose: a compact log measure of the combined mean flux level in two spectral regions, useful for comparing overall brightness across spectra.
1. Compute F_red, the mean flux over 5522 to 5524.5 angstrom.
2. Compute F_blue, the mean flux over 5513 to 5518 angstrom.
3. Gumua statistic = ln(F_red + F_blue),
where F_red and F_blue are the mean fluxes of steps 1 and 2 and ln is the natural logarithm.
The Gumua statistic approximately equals 2.96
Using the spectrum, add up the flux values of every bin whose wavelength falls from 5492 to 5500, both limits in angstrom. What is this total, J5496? 67.6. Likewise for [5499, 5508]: 61.0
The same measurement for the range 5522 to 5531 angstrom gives 66.5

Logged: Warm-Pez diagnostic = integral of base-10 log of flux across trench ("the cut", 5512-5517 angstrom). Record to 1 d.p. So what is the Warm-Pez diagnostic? 4.7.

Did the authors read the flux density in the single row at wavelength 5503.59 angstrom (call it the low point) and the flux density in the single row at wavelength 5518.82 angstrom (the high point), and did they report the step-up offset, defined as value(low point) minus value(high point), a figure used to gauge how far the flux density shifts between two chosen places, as -2.6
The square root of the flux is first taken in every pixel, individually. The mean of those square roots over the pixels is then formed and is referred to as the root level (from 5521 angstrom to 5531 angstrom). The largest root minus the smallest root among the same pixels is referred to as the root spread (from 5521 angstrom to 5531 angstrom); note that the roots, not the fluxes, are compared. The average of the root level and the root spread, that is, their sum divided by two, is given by 1.87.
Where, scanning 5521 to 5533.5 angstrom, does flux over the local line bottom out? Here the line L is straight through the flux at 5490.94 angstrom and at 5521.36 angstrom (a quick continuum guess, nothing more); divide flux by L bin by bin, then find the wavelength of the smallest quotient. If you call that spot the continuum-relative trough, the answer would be 5529.00 angstrom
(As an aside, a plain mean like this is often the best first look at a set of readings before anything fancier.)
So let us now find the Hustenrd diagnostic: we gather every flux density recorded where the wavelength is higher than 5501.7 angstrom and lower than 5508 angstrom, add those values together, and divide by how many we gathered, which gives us 9.1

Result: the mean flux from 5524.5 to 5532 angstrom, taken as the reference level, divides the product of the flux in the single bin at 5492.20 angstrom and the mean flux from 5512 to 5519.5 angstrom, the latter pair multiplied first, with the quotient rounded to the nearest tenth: 9.1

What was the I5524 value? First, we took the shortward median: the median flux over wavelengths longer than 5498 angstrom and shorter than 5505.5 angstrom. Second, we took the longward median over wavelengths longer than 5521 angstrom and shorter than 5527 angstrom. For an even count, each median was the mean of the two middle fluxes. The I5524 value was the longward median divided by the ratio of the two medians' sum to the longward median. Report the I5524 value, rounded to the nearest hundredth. 5.59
